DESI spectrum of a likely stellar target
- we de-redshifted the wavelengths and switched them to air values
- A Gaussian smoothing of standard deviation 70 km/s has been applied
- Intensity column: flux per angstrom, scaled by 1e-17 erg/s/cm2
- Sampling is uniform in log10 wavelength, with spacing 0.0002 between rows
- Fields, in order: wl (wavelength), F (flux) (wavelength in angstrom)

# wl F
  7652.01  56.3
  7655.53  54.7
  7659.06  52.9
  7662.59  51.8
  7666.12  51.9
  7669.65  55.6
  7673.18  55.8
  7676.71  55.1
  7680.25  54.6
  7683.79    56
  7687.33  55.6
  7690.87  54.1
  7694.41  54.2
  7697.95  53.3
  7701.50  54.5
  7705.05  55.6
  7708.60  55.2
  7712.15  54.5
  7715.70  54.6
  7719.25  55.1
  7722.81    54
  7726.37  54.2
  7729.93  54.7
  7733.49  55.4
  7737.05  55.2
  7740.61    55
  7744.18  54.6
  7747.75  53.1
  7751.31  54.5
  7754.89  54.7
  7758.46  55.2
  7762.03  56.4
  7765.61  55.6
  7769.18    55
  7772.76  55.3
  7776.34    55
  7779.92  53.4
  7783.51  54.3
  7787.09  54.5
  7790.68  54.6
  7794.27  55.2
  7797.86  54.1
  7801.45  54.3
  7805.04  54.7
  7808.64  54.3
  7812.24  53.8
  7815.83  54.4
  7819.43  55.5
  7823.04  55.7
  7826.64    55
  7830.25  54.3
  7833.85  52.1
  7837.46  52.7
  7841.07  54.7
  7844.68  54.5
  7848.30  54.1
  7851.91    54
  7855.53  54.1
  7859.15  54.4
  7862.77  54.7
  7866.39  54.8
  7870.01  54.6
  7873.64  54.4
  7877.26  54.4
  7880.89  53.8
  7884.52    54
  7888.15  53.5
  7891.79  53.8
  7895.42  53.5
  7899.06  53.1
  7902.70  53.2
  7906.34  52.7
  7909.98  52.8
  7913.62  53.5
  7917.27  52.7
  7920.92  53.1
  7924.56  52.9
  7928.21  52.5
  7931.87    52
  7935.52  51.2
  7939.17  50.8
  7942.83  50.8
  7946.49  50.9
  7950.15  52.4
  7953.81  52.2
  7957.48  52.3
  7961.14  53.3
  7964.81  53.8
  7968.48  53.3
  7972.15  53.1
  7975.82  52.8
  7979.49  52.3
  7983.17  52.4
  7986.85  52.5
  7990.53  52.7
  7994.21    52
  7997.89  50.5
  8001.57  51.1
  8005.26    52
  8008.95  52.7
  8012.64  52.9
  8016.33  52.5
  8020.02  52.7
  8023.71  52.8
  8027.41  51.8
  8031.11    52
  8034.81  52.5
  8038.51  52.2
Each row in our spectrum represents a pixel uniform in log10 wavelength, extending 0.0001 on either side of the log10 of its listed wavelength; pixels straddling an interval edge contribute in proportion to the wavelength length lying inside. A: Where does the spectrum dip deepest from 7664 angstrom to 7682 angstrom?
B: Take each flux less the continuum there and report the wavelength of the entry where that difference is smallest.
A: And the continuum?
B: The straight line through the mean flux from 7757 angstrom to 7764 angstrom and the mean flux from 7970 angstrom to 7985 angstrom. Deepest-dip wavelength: 7666.12 angstrom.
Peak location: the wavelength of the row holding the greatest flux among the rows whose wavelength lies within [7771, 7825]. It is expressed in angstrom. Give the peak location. 7823.04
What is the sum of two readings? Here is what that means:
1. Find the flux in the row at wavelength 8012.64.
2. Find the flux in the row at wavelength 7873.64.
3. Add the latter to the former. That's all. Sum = 107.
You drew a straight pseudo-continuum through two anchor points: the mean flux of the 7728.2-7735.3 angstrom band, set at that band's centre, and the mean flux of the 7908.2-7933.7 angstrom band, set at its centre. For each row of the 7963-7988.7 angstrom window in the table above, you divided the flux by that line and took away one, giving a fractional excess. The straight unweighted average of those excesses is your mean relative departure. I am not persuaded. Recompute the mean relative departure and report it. 0.015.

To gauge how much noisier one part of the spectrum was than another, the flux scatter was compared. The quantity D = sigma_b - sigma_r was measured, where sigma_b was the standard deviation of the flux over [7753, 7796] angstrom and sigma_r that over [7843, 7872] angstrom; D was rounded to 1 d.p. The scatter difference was 0.4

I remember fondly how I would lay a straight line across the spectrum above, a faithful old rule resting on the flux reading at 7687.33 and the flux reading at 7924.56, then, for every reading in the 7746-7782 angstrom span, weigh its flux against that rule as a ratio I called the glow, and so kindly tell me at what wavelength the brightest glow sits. 7762.03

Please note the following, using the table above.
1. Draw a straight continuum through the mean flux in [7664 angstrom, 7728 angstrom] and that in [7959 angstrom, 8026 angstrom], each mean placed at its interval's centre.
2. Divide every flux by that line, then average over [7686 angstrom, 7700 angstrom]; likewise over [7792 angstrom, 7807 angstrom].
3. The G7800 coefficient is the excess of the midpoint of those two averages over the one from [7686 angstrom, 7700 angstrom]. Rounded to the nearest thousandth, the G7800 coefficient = 0.010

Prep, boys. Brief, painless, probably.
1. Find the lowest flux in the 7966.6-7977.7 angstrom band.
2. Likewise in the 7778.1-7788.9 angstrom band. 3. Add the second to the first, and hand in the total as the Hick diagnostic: 106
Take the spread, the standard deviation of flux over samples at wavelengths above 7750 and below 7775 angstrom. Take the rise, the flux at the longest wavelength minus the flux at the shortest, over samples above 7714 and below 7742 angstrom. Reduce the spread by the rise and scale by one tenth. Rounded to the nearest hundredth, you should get 0.02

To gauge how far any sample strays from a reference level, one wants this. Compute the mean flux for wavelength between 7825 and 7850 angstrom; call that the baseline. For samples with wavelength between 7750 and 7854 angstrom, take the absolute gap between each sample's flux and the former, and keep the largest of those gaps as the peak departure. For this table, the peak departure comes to 2.5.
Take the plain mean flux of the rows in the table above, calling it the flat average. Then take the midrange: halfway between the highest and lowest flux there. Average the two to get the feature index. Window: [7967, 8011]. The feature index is 52.1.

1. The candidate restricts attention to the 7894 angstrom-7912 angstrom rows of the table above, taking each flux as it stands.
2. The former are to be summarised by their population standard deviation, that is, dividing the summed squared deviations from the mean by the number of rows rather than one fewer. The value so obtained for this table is 0.29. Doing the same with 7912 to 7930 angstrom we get 0.34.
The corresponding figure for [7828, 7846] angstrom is 1.05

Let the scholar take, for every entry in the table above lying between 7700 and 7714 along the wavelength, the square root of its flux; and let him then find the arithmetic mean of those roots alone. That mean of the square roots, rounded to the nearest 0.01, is 7.41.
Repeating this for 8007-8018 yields 7.26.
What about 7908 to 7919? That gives 7.28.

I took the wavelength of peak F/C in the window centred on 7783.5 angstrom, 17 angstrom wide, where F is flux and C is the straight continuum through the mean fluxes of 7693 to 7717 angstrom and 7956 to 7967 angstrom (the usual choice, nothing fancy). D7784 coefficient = 7776.34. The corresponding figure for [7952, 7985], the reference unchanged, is 7964.81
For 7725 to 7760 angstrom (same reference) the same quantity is 7733.49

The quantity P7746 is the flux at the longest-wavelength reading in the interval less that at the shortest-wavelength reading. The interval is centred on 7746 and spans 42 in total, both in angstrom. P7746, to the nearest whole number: 1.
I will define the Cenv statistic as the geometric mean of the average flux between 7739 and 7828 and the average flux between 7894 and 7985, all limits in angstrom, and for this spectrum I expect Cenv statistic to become 53.6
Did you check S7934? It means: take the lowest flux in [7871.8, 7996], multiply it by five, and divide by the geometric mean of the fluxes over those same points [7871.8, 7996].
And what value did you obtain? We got 4.81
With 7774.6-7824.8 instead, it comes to 4.89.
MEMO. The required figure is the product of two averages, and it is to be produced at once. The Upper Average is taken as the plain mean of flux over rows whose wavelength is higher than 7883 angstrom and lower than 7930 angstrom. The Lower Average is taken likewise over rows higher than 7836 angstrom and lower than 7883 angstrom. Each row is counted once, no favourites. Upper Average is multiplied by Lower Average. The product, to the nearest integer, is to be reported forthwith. 2885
